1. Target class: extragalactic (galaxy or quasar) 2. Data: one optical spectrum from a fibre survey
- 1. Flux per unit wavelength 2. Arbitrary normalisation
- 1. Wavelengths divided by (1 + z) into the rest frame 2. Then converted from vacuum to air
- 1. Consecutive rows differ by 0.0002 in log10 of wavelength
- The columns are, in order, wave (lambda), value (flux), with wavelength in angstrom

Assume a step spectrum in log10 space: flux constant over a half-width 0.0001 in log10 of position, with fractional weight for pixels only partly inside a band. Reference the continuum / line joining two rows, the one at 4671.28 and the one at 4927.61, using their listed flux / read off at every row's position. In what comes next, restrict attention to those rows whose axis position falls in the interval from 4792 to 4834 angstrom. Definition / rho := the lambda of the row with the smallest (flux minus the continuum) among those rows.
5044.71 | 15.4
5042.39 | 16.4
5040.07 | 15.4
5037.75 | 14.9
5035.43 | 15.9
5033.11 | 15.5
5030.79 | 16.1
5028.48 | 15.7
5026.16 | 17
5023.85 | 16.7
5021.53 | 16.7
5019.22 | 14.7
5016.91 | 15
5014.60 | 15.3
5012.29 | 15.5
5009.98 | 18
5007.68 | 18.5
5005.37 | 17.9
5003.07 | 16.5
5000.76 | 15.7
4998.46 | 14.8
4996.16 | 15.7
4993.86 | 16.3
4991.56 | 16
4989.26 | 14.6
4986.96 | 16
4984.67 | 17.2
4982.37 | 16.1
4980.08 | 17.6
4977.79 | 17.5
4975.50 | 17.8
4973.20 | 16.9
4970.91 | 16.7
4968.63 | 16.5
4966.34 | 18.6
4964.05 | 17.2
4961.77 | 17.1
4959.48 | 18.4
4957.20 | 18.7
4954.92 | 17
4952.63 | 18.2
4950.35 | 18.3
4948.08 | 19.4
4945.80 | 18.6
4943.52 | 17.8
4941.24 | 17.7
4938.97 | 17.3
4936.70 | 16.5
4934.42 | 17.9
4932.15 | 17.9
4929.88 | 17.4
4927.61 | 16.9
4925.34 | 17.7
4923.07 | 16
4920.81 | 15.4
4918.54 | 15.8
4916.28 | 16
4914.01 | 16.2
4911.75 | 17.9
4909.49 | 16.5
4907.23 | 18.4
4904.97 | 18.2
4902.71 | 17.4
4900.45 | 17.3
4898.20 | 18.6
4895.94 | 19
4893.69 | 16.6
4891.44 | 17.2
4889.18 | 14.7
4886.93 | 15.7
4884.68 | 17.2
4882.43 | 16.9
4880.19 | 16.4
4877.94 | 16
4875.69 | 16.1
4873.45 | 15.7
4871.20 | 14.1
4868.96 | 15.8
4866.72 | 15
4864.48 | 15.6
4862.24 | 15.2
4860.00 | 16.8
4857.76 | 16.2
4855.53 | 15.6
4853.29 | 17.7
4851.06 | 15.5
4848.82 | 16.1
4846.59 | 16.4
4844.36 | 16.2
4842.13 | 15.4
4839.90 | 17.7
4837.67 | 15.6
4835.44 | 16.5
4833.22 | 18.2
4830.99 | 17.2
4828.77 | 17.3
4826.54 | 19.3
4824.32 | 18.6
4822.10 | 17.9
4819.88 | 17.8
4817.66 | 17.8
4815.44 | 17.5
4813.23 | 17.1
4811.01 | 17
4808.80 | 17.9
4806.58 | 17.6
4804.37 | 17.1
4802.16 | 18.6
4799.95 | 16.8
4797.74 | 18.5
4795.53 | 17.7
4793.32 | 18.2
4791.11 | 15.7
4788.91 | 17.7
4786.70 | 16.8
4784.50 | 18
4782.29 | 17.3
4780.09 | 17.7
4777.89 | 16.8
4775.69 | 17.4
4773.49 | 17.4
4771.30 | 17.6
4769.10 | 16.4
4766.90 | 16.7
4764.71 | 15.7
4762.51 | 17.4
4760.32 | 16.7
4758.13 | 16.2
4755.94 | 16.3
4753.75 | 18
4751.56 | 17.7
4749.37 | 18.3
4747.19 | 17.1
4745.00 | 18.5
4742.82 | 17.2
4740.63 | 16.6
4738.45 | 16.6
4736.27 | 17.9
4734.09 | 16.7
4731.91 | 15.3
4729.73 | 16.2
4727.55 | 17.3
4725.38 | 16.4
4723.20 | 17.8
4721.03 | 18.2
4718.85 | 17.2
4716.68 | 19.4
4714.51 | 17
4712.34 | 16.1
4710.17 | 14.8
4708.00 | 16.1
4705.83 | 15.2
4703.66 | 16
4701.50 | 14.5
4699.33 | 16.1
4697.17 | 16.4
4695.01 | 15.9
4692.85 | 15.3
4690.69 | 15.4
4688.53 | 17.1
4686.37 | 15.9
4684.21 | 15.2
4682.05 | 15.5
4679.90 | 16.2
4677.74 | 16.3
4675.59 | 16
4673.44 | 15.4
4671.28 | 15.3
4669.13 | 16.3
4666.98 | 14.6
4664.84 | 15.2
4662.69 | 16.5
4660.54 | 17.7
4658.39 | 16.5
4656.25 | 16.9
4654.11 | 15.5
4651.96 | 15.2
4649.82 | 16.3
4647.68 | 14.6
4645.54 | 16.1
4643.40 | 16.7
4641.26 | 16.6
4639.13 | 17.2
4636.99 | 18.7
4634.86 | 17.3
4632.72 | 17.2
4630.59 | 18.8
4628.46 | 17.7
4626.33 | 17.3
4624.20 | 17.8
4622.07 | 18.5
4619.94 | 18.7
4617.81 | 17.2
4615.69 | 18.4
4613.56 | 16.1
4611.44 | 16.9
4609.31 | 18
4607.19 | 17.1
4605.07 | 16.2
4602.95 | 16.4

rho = 4799.95 angstrom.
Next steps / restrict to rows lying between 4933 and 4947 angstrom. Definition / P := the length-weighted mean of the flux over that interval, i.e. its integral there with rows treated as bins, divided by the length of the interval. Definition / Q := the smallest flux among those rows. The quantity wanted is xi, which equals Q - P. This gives -1.14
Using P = 17.6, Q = 16.5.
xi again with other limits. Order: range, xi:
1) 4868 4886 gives -1.93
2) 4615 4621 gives -0.89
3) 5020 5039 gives -1.13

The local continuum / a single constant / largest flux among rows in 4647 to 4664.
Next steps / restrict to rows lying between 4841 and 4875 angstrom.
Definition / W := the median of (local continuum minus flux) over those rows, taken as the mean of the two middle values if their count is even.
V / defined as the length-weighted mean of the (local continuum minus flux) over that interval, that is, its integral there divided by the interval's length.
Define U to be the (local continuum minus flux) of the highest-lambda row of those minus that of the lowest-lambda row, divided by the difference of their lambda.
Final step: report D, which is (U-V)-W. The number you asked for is -3.89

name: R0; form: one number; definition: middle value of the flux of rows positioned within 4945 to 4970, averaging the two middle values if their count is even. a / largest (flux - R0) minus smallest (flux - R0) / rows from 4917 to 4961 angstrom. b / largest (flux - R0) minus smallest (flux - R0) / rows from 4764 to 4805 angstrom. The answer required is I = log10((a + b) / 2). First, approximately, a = 4.0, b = 2.9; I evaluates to 0.54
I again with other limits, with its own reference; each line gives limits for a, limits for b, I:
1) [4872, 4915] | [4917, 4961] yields 0.62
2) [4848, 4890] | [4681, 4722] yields 0.63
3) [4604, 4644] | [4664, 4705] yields 0.42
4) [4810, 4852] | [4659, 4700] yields 0.54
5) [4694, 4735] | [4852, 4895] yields 0.63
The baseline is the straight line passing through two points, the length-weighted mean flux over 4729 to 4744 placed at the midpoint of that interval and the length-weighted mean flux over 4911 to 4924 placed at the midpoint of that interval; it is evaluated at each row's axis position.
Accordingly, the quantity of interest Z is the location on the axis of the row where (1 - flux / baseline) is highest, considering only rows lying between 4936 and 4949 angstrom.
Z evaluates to 4936.70 angstrom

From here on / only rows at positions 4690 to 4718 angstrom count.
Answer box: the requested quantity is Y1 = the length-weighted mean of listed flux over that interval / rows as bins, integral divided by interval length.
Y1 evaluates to 16.0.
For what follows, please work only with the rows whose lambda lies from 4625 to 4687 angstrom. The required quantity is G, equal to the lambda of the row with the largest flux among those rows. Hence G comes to 4630.59 angstrom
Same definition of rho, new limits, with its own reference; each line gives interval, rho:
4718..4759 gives 4731.91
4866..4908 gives 4871.20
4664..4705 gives 4701.50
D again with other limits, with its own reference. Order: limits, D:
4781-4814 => -0.32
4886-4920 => -1.18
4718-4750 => -1.10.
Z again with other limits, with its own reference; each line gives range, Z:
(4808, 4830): 4811.01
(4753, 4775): 4764.71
